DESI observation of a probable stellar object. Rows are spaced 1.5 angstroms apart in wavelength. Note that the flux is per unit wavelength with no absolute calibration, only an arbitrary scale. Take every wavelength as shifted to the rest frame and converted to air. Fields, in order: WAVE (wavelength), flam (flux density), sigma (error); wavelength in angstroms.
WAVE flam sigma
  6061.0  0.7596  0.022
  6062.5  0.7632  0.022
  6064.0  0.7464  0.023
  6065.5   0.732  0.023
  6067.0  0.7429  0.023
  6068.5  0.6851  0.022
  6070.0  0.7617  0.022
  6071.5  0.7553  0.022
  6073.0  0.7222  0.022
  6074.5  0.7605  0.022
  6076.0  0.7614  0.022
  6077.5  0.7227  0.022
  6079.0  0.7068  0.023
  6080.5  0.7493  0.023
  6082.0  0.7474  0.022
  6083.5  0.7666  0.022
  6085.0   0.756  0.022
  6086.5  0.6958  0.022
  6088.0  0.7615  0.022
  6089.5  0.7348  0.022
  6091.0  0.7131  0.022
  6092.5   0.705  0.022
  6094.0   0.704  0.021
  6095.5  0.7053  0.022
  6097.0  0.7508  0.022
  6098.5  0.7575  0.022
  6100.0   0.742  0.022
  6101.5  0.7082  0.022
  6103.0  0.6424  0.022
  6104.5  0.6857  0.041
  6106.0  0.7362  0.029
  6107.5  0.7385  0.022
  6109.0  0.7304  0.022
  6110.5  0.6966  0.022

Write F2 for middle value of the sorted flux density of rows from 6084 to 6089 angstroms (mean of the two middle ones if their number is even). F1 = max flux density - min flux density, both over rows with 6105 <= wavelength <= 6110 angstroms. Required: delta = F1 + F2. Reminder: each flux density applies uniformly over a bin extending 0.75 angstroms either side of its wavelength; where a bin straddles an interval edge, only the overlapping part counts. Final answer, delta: 0.764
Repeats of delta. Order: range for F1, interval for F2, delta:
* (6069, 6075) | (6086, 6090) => 0.774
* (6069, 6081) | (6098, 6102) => 0.797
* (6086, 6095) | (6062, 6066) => 0.812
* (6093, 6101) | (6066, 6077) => 0.809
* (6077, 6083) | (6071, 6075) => 0.798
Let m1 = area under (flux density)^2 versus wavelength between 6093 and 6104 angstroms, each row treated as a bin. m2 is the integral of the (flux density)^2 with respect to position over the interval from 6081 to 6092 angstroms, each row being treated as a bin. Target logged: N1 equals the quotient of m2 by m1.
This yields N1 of 1.07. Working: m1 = 5.63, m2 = 6.01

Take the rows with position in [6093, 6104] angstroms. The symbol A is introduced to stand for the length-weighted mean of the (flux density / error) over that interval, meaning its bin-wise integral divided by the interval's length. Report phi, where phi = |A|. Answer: 32.4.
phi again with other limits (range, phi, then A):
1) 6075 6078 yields 33.9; 33.9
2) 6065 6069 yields 31.8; 31.8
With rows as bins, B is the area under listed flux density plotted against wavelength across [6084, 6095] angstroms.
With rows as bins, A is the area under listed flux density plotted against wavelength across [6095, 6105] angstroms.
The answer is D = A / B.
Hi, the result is 0.90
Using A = 7.1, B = 8.0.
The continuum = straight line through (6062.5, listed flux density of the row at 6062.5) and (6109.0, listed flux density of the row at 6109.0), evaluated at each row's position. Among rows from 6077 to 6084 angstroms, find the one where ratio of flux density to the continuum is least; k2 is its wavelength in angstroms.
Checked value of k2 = 6079.0 angstroms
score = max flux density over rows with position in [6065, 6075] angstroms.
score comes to 0.7617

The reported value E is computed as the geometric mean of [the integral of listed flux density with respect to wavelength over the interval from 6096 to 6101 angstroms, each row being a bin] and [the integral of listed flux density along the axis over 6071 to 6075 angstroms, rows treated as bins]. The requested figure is 3.3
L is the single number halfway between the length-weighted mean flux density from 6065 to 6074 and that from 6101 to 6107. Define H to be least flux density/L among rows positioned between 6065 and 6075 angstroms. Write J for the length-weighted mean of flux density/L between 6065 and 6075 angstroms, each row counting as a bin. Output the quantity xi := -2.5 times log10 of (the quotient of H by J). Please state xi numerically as 0.079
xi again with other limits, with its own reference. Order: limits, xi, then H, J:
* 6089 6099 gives 0.029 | 0.986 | 1.013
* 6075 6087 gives 0.066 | 0.974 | 1.036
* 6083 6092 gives 0.061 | 0.974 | 1.031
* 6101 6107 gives 0.084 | 0.899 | 0.972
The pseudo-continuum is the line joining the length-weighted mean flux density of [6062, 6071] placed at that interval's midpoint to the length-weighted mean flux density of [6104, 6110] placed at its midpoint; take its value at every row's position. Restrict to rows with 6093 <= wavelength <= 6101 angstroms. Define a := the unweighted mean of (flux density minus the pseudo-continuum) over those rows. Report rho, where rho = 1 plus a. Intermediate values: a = 0.005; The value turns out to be 1.01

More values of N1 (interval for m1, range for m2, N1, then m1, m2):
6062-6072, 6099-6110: 1.02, 5.48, 5.60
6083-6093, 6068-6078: 1.02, 5.38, 5.49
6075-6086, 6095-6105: 0.84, 6.09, 5.11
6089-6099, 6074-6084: 1.06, 5.24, 5.54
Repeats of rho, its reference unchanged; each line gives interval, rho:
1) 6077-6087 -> 1.00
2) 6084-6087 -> 0.99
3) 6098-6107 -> 0.99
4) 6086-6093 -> 0.99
